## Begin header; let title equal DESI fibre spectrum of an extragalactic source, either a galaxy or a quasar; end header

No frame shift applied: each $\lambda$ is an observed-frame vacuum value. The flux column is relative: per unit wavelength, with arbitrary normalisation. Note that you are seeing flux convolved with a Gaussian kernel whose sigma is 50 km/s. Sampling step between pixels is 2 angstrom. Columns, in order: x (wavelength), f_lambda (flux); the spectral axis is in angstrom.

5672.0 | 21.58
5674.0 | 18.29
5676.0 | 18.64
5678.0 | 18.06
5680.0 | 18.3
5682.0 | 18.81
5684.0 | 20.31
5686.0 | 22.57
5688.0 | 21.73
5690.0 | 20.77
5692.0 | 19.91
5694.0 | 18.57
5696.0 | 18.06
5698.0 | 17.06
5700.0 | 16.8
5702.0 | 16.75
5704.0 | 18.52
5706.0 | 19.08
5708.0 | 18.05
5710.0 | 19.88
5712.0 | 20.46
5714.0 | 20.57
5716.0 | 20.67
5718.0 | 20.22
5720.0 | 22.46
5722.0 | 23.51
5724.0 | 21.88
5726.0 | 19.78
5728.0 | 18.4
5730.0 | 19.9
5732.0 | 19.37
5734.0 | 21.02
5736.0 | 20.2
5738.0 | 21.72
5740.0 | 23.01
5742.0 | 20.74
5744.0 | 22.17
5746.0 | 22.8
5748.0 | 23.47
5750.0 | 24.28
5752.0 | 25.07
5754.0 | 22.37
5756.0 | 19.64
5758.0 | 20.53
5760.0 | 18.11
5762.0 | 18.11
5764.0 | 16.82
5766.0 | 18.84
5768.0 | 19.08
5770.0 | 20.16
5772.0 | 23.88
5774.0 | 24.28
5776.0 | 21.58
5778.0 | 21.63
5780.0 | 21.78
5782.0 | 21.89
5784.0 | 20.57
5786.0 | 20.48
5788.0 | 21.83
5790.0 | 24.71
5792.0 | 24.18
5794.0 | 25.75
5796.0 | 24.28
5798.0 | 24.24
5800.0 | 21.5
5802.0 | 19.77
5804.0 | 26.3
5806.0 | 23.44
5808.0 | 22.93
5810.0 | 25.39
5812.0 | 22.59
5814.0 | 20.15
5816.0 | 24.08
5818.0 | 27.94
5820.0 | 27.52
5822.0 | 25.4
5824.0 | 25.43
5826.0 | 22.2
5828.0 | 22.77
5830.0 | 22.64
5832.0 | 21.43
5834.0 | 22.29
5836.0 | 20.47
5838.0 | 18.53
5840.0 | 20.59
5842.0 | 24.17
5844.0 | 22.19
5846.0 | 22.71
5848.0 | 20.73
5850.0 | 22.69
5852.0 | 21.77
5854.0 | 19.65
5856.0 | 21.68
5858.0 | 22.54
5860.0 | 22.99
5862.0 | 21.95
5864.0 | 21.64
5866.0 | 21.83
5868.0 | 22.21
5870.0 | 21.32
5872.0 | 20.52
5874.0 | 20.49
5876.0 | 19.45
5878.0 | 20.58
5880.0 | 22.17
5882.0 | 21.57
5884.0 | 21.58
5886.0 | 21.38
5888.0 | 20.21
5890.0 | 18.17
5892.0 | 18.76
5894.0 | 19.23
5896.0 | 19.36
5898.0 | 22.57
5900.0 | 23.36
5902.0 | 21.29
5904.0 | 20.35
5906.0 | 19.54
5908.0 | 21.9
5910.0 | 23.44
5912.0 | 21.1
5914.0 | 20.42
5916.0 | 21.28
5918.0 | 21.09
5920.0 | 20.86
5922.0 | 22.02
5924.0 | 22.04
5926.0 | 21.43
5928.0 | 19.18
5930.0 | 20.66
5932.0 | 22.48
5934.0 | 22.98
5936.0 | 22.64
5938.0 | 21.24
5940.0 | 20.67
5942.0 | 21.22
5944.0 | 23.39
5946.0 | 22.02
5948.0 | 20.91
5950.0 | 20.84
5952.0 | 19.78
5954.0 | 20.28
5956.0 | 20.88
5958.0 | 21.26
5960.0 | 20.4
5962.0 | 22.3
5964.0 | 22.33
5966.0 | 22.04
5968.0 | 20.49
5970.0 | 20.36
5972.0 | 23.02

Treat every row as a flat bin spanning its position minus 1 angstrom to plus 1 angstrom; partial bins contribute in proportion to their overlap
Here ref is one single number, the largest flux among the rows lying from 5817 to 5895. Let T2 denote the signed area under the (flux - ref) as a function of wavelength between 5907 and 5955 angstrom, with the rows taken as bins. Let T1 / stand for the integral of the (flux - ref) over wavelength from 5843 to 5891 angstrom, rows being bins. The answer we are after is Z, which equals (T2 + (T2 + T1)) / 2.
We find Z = -472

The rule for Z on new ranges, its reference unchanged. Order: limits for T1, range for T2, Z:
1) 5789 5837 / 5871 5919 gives -445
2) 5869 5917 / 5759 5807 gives -465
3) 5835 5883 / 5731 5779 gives -479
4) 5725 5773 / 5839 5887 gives -475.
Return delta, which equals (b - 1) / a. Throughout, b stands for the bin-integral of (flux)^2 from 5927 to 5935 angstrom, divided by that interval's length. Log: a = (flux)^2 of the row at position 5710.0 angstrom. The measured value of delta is 1.15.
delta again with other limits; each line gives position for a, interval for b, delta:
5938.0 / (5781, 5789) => 0.99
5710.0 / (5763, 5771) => 0.89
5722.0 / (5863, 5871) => 0.85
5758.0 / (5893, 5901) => 1.07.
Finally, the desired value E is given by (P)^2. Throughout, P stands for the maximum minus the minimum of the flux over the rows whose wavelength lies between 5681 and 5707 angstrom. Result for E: 34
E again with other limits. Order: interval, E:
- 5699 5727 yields 46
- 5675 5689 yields 20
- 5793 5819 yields 67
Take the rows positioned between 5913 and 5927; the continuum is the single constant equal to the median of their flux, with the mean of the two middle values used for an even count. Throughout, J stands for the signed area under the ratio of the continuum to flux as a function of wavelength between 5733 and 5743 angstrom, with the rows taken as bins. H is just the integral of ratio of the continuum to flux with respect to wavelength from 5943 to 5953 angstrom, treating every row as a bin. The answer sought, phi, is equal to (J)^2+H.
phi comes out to 110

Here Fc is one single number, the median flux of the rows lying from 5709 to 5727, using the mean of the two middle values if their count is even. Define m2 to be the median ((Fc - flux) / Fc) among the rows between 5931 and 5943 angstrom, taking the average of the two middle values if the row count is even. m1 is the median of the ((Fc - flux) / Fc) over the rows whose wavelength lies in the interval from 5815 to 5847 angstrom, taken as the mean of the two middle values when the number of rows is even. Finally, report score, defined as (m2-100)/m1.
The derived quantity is 978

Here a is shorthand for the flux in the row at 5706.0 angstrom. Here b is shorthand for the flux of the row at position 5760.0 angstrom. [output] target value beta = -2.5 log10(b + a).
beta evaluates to -3.93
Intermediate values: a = 19.08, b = 18.11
